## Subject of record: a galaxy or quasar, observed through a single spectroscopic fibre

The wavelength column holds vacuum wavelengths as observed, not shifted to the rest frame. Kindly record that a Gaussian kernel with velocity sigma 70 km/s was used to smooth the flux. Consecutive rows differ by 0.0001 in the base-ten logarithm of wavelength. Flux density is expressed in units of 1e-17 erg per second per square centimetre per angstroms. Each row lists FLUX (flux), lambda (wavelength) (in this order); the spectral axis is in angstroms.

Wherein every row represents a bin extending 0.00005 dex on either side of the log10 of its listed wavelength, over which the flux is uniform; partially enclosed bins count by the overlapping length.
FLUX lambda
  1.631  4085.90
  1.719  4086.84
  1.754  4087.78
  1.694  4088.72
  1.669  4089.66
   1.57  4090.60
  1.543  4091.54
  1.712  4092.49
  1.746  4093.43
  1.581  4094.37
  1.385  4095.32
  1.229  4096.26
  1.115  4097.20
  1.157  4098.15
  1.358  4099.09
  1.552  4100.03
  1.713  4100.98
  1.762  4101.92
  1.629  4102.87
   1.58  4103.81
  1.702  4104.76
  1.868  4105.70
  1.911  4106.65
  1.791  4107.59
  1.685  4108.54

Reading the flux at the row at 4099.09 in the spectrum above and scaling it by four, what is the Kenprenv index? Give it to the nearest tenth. 5.4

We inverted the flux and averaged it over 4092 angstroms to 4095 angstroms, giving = 0.60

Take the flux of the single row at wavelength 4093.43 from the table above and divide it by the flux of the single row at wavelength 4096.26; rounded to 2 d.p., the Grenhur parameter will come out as 1.42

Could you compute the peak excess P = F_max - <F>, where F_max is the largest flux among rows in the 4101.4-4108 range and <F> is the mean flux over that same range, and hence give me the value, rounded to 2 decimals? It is 0.16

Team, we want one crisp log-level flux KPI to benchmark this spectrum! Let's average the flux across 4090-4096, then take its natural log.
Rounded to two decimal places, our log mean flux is 0.46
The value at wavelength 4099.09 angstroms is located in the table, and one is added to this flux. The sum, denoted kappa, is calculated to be 2.4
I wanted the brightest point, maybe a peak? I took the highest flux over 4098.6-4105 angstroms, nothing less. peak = 1.762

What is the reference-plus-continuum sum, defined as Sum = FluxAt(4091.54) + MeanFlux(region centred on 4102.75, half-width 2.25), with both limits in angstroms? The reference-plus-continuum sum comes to 3.2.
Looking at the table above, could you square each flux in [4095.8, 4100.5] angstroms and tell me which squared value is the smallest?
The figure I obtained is 1.24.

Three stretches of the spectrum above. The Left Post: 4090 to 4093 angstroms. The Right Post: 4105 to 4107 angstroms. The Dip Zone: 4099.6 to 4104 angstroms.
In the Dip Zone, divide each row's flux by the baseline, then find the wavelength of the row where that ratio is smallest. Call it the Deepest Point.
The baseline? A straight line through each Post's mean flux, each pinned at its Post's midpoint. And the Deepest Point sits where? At 4103.81 angstroms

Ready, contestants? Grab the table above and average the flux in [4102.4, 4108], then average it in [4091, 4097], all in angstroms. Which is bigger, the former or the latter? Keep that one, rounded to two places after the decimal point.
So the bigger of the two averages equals 1.75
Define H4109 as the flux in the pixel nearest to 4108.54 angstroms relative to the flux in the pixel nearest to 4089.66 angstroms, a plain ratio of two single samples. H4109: 1.01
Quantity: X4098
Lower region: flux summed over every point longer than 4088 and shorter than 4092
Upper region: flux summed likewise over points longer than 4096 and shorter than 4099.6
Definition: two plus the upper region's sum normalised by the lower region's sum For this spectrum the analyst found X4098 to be 2.75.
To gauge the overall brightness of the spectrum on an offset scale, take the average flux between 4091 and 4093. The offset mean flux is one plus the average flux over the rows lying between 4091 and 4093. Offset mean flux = 2.63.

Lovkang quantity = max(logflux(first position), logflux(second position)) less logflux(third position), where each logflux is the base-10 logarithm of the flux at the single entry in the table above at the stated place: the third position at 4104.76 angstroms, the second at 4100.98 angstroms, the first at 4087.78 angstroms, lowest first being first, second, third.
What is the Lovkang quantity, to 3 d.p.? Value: 0.013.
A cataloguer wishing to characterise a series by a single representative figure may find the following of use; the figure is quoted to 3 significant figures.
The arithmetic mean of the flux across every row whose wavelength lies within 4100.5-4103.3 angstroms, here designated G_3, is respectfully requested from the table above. 1.70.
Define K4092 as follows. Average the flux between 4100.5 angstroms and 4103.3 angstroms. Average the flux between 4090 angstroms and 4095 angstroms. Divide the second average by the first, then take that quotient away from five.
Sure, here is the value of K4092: 4.04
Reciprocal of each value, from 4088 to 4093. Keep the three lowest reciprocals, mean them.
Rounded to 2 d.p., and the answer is 0.59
